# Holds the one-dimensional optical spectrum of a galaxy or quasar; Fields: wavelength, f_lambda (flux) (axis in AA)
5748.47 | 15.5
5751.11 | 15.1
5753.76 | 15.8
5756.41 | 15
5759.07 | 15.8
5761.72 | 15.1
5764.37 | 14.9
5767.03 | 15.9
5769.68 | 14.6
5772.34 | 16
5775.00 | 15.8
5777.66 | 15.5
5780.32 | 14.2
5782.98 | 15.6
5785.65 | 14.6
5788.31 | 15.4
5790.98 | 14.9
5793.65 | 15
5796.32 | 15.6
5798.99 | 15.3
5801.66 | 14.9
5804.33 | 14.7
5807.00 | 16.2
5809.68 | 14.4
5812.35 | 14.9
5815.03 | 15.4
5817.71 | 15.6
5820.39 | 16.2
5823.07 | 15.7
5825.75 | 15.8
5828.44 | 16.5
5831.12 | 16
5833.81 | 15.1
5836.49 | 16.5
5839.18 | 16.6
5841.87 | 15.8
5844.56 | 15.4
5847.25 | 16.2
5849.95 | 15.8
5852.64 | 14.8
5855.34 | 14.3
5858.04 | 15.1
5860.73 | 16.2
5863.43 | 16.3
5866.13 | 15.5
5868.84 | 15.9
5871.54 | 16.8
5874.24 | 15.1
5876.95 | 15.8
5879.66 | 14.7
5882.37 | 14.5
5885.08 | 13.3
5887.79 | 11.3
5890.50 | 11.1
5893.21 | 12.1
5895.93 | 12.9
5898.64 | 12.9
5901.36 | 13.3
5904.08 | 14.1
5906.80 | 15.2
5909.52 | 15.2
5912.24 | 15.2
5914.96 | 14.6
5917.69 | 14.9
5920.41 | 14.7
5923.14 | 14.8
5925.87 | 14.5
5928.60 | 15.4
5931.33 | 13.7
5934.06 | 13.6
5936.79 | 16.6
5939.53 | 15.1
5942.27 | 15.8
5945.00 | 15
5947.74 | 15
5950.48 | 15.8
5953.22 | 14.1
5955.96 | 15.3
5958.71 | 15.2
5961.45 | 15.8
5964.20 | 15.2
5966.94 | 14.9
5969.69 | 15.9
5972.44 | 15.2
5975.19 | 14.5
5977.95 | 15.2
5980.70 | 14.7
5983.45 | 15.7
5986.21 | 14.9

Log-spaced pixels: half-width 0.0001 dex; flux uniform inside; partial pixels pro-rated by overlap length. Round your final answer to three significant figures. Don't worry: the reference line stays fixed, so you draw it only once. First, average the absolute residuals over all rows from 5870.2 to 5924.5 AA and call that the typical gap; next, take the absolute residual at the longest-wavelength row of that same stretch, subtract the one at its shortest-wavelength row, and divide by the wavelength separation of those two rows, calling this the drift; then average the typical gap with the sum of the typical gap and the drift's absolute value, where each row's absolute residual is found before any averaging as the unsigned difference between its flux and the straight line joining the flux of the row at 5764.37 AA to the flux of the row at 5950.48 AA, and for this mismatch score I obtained 1.60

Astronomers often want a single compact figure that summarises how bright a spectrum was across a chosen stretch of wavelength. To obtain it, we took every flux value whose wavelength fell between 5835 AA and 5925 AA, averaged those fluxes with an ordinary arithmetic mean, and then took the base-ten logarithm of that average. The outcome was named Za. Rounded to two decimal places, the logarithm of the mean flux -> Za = 1.17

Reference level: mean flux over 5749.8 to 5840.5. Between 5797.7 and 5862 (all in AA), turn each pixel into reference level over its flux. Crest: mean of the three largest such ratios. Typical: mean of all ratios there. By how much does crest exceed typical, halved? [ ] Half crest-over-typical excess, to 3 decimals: 0.037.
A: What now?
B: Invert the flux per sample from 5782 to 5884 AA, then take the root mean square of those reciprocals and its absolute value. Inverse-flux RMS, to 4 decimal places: 0.0647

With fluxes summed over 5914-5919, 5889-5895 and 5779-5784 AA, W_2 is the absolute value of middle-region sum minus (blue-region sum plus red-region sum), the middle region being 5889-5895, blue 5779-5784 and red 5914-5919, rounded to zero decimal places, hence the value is 36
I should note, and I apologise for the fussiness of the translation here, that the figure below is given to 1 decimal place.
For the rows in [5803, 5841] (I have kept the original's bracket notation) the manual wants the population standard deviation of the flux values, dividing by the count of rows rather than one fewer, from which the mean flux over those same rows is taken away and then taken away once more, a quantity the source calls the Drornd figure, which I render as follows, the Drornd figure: -30.7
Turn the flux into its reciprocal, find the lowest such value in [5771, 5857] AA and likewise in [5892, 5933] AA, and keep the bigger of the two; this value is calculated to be 0.0649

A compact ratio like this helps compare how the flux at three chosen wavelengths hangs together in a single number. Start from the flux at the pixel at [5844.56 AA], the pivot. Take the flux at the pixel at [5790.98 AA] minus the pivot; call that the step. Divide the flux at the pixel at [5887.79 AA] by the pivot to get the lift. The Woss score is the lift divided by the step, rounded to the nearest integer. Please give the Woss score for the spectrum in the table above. -1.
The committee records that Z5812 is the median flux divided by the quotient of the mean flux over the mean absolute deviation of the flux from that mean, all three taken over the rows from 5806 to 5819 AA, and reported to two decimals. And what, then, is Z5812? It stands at 0.52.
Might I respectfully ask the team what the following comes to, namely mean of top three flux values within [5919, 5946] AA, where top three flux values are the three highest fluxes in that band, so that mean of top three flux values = 15.9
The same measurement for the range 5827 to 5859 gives 16.5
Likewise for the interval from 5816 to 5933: 16.6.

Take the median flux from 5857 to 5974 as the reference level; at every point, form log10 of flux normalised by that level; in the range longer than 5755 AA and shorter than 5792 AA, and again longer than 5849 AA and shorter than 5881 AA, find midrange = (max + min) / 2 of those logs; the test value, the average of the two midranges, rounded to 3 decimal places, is 0.005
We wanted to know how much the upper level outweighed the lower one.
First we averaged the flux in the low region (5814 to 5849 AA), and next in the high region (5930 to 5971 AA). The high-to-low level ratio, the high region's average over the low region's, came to 0.951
